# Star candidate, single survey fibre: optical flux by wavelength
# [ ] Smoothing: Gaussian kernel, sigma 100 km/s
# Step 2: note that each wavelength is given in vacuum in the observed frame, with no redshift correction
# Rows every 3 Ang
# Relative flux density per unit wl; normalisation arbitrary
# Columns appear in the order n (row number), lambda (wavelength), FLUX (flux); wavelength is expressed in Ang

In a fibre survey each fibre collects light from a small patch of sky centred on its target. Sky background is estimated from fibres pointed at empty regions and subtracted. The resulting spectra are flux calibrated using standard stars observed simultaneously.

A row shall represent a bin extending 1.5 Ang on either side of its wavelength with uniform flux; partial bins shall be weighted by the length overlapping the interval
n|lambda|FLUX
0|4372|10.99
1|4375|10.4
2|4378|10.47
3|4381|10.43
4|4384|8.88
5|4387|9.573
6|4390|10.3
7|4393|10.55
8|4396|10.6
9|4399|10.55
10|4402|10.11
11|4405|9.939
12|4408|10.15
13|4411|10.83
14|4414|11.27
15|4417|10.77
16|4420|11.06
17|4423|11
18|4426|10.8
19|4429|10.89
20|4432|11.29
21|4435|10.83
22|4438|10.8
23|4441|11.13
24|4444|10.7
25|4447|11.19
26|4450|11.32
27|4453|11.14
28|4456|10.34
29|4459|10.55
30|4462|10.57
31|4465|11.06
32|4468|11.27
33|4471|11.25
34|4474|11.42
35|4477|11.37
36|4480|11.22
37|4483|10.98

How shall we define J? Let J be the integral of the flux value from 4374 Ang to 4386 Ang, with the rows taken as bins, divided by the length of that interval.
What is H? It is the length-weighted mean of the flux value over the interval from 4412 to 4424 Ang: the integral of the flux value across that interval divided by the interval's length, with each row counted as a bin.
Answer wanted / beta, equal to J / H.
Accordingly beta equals 0.91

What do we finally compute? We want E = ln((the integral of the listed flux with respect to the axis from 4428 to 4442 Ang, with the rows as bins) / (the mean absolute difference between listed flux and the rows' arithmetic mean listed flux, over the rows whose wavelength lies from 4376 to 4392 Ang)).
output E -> 5.6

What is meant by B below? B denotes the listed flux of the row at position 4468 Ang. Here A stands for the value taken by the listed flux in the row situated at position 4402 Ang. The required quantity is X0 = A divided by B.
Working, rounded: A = 10.11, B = 11.27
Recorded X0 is 0.90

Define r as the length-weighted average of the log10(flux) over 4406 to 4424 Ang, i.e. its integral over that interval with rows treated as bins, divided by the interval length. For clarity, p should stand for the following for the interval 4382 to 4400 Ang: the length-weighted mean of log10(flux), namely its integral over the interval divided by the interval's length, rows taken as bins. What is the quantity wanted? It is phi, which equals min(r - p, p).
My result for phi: 0.03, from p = 1.00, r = 1.03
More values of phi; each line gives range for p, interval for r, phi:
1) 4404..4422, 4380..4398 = -0.03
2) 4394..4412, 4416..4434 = 0.03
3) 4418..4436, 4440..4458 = 0.00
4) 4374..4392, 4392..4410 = 0.01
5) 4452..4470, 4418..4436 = 0.01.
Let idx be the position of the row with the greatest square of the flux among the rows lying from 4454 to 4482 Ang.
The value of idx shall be 4474 Ang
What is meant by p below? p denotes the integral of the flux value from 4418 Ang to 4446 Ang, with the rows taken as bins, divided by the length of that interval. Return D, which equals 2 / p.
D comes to 0.183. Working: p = 10.9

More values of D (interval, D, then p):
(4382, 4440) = 0.190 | 10.5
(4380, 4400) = 0.198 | 10.1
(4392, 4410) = 0.194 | 10.3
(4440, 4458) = 0.183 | 11.0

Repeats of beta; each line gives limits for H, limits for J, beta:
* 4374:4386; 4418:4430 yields 1.09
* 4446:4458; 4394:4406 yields 0.94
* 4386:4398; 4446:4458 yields 1.07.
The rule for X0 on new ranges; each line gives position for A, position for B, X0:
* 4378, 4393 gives 0.99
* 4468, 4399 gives 1.07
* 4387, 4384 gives 1.08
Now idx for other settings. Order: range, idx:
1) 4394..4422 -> 4414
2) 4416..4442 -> 4432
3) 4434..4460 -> 4450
